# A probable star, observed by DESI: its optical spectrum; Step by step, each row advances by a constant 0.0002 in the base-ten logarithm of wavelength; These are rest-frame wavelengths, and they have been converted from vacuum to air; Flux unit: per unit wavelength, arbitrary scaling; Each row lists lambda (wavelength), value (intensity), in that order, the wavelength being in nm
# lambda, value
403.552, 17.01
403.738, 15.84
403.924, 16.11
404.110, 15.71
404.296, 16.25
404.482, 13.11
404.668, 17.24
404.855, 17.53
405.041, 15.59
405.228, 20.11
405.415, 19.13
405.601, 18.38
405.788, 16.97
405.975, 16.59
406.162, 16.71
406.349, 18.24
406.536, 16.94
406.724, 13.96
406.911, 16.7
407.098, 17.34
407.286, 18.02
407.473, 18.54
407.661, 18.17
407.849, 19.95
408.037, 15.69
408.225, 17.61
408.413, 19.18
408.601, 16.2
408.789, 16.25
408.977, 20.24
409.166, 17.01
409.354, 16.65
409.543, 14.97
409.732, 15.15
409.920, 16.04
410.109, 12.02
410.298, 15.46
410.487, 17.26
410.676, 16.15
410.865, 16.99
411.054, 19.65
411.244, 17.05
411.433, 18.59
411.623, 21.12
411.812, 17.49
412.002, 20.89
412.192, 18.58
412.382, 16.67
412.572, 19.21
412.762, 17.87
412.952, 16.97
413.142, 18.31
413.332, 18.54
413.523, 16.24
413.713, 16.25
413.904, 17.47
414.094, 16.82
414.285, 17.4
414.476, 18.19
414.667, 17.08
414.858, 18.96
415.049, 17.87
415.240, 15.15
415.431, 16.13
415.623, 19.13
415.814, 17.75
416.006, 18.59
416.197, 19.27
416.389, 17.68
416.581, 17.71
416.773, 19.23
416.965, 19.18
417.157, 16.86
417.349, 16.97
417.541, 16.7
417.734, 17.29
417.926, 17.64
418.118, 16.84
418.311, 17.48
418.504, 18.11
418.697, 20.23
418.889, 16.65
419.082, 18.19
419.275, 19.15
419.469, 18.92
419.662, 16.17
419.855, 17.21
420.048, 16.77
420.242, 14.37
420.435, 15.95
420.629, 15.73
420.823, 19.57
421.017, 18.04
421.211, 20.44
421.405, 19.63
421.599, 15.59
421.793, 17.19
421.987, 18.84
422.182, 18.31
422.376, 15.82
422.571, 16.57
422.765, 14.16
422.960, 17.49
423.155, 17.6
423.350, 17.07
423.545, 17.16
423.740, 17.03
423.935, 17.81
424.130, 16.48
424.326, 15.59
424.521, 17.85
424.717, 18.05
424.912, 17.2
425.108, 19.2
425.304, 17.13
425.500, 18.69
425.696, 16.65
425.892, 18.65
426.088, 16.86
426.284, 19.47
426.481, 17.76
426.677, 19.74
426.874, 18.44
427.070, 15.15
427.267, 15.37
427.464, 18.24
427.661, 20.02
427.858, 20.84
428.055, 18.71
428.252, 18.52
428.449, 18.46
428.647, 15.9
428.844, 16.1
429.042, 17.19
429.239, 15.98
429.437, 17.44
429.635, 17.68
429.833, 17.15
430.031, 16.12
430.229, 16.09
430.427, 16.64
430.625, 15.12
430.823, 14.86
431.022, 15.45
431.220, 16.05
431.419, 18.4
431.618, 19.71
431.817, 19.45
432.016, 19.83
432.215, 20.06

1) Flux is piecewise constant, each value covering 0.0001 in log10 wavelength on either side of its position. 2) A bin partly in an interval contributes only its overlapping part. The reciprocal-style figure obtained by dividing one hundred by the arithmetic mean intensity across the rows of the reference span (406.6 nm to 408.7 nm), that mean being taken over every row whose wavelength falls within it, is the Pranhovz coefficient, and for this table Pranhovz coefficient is 5.75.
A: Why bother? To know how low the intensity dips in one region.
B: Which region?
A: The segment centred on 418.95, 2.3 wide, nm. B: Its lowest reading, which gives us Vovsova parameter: 16.17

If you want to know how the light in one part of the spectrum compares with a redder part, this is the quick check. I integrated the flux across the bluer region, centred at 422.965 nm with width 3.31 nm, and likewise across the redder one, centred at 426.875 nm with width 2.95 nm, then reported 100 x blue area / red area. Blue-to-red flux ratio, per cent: 105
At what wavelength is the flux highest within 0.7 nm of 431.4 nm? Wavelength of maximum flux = 432.016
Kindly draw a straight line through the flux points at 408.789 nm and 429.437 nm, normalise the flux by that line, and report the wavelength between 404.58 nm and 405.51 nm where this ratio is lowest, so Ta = 405.041 nm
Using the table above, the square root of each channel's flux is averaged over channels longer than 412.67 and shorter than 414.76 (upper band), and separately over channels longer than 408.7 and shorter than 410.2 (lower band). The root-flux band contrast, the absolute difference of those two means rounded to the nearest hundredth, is 0.17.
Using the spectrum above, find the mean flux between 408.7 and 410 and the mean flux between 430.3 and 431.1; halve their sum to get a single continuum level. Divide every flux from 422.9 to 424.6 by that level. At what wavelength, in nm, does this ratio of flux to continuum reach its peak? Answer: 424.521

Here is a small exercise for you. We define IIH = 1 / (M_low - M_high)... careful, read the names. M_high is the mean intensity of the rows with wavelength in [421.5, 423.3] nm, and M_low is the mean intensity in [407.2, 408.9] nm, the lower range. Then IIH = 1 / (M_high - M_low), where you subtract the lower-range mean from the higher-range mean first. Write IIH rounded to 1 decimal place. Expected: -1.1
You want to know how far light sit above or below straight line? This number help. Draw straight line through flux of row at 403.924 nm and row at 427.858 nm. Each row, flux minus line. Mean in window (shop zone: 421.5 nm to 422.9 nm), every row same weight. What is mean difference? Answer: -3.1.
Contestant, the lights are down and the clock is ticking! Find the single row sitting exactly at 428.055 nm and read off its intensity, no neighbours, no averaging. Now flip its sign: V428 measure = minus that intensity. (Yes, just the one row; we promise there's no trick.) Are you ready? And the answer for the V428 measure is -18.7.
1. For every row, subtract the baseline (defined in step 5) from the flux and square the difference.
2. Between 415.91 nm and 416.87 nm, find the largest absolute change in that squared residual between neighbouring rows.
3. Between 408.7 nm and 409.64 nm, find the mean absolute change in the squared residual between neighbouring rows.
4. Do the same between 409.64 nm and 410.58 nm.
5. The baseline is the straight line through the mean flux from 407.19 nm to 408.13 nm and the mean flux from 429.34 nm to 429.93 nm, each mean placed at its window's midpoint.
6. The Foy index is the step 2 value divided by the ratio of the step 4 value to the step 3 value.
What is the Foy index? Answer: 0.4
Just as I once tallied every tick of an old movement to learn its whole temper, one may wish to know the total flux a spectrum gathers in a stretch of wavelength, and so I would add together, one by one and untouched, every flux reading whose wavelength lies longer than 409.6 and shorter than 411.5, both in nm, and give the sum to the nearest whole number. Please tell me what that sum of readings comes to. 164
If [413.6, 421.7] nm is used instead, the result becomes 740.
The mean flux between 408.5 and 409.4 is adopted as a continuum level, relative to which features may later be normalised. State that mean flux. 17.3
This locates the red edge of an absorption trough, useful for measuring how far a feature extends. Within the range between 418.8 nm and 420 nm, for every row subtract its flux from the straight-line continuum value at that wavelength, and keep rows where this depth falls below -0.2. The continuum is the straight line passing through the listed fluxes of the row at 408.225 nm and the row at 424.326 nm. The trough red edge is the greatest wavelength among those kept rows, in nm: 419.855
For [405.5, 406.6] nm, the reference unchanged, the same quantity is 406.349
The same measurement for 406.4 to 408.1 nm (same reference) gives 407.849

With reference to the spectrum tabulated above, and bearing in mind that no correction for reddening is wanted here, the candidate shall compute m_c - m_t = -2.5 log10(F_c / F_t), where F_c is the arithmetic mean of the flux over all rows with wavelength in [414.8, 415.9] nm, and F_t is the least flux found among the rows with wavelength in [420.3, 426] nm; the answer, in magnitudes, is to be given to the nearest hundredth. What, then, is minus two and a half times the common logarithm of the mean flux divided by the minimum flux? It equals -0.23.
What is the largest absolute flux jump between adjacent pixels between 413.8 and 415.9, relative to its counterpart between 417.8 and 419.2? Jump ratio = 0.84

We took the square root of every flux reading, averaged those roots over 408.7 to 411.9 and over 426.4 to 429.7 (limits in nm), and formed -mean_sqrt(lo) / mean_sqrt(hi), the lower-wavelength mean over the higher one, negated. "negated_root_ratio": -0.977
